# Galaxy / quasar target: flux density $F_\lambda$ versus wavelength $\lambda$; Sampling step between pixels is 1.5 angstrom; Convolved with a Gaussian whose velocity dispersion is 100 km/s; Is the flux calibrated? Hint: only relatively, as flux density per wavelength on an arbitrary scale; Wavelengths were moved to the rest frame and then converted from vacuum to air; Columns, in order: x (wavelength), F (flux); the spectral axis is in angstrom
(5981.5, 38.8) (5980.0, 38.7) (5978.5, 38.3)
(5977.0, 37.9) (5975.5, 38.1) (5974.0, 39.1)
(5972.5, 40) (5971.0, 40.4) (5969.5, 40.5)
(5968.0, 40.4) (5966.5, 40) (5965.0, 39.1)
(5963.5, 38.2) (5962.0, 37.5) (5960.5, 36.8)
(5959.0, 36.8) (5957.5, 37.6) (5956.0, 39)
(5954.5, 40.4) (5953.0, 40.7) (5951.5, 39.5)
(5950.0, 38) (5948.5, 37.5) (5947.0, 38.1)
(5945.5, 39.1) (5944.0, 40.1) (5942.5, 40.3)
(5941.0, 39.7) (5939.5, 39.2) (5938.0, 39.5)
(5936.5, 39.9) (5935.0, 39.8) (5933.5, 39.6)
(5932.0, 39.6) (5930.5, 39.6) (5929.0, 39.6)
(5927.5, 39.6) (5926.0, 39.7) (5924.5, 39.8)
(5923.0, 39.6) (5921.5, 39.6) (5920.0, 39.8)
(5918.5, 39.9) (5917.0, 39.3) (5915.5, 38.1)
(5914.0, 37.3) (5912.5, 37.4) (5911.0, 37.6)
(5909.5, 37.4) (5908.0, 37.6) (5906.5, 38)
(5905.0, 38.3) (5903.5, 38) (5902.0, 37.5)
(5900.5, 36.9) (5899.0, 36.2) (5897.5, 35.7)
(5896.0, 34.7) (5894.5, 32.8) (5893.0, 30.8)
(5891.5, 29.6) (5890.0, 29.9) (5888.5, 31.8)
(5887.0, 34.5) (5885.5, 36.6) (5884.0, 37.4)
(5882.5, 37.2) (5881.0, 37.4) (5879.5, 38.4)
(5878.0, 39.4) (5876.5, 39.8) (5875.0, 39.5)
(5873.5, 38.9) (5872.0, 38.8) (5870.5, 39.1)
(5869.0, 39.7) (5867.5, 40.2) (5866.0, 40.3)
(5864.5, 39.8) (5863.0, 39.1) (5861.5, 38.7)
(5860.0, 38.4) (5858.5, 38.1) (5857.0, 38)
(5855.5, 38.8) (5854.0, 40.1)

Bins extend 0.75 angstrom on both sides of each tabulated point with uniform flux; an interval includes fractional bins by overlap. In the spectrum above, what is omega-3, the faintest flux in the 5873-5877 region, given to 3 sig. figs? 38.9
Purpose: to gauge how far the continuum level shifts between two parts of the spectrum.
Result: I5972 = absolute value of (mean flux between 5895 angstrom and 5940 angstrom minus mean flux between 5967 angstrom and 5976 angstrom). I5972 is 1.3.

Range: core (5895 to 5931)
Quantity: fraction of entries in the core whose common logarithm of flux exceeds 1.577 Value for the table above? 0.58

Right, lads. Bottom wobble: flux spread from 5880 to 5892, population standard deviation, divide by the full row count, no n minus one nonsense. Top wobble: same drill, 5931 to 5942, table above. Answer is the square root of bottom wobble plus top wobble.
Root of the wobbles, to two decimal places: 1.84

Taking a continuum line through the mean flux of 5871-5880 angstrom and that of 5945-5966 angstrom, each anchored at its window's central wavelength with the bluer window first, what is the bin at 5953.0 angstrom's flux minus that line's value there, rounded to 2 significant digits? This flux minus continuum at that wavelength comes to 2.2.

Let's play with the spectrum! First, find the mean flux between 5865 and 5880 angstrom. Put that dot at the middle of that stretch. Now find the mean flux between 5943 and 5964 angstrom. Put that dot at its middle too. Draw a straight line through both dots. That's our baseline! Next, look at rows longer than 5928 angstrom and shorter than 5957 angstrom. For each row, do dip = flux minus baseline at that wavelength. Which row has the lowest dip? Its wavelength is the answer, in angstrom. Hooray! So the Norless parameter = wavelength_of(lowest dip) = 5948.5 angstrom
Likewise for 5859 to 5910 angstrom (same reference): 5891.5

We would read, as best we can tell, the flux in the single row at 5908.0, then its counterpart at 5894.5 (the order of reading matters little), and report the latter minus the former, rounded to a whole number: -5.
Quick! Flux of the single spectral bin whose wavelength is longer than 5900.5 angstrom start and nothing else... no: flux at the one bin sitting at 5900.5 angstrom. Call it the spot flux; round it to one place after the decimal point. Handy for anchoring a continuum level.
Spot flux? 36.9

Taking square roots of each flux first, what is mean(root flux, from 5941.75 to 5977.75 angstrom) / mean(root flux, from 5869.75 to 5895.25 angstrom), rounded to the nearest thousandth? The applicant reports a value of 1.042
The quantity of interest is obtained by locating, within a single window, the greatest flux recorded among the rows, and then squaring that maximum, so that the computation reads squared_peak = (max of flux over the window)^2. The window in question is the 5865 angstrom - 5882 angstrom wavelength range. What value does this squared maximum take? 1624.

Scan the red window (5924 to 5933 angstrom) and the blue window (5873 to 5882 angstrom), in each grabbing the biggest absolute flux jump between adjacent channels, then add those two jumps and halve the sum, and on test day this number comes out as 0.55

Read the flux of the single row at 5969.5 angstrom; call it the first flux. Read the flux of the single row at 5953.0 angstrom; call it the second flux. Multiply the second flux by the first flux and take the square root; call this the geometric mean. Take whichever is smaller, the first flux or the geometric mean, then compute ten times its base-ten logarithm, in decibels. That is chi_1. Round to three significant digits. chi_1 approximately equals 16.1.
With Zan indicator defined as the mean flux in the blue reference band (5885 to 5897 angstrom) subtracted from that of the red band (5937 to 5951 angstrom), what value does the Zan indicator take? 6.5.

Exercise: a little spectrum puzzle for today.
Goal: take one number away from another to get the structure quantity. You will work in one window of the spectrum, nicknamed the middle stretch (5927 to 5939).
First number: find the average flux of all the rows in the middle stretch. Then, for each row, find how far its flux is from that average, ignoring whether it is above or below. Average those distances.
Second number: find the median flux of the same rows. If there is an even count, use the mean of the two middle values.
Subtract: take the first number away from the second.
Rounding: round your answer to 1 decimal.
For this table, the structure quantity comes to 39.5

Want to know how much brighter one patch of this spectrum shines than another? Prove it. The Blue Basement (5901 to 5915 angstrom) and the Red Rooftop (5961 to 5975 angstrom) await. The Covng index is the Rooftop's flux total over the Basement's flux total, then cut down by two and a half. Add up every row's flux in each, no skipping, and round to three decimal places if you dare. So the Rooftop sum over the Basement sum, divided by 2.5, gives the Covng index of 0.419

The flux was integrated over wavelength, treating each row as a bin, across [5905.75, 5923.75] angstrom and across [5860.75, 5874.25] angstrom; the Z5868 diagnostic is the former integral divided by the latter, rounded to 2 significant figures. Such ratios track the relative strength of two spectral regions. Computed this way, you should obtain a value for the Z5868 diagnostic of 1.3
